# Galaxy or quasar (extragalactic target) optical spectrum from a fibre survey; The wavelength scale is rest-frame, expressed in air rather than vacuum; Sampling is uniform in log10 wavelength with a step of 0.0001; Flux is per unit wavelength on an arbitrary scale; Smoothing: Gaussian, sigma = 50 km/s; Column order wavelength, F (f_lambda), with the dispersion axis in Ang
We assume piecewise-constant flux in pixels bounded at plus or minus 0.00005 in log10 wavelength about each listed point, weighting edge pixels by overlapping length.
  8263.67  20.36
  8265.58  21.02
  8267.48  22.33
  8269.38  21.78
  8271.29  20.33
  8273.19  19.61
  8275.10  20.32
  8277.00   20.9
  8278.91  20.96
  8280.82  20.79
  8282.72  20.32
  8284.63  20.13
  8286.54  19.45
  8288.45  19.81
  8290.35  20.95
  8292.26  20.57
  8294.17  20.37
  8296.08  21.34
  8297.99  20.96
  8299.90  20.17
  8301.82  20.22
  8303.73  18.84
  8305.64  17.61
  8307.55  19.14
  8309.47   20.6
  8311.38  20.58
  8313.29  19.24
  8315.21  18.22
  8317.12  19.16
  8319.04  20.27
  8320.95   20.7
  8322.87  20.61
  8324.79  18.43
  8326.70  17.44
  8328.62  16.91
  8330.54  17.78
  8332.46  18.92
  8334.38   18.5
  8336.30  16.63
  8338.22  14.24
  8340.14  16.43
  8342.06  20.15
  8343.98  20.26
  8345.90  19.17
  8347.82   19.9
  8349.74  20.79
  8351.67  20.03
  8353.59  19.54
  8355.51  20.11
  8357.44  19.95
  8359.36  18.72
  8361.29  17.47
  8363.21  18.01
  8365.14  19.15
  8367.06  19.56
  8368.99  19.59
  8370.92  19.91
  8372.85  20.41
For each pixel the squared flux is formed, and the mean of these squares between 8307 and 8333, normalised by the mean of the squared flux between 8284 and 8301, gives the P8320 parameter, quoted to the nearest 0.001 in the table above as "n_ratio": 0.882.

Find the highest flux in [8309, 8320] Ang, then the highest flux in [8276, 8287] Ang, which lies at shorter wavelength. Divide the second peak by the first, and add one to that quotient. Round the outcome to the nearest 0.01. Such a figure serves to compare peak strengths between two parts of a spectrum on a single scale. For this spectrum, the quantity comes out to 2.02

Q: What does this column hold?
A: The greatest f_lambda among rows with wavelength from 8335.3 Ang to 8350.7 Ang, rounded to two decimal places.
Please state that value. 20.79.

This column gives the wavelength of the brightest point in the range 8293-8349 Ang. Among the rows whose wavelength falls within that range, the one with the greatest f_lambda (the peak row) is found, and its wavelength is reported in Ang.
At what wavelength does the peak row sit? 8296.08 Ang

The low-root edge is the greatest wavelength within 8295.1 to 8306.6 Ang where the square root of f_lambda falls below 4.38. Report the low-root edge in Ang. 8305.64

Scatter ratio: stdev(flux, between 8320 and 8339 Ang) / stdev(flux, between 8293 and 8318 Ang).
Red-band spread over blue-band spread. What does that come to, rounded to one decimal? 1.7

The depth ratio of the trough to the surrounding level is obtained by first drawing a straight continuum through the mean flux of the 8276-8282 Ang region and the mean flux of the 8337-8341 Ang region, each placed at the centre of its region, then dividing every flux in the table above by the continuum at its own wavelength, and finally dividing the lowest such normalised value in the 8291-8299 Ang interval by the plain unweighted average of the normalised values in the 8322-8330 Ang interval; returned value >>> 0.95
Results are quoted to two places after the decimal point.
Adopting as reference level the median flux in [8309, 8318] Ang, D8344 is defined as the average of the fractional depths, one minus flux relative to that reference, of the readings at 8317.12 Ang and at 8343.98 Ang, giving -0.02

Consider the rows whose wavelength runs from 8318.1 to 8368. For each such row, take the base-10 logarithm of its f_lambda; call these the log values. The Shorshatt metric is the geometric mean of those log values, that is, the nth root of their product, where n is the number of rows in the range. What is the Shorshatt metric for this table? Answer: 1.27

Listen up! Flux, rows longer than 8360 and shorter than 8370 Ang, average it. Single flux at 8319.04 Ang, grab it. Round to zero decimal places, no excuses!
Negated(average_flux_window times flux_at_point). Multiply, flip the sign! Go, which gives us -380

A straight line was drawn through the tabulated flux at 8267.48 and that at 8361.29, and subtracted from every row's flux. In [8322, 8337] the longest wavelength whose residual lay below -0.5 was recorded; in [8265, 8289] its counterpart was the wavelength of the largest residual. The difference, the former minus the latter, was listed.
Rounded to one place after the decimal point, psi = 68.8 Ang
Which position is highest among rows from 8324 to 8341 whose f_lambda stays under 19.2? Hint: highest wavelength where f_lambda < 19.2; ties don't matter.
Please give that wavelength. 8340.14 Ang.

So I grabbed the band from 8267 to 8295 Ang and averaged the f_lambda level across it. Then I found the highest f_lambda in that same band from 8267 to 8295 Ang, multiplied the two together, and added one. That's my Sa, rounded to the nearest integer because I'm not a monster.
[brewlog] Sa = 460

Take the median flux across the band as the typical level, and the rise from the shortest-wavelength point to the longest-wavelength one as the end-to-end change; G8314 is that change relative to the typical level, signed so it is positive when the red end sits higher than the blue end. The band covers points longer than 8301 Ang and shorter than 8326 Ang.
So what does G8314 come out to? -0.09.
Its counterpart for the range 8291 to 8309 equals -0.07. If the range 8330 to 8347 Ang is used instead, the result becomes 0.08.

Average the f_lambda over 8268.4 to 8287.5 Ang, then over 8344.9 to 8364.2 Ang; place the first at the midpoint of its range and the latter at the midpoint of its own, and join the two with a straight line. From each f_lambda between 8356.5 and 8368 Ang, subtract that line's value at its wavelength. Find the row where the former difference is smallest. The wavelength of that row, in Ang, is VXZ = 8361.29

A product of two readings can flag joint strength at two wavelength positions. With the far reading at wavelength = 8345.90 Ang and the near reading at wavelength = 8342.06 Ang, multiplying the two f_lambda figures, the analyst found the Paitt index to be 386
